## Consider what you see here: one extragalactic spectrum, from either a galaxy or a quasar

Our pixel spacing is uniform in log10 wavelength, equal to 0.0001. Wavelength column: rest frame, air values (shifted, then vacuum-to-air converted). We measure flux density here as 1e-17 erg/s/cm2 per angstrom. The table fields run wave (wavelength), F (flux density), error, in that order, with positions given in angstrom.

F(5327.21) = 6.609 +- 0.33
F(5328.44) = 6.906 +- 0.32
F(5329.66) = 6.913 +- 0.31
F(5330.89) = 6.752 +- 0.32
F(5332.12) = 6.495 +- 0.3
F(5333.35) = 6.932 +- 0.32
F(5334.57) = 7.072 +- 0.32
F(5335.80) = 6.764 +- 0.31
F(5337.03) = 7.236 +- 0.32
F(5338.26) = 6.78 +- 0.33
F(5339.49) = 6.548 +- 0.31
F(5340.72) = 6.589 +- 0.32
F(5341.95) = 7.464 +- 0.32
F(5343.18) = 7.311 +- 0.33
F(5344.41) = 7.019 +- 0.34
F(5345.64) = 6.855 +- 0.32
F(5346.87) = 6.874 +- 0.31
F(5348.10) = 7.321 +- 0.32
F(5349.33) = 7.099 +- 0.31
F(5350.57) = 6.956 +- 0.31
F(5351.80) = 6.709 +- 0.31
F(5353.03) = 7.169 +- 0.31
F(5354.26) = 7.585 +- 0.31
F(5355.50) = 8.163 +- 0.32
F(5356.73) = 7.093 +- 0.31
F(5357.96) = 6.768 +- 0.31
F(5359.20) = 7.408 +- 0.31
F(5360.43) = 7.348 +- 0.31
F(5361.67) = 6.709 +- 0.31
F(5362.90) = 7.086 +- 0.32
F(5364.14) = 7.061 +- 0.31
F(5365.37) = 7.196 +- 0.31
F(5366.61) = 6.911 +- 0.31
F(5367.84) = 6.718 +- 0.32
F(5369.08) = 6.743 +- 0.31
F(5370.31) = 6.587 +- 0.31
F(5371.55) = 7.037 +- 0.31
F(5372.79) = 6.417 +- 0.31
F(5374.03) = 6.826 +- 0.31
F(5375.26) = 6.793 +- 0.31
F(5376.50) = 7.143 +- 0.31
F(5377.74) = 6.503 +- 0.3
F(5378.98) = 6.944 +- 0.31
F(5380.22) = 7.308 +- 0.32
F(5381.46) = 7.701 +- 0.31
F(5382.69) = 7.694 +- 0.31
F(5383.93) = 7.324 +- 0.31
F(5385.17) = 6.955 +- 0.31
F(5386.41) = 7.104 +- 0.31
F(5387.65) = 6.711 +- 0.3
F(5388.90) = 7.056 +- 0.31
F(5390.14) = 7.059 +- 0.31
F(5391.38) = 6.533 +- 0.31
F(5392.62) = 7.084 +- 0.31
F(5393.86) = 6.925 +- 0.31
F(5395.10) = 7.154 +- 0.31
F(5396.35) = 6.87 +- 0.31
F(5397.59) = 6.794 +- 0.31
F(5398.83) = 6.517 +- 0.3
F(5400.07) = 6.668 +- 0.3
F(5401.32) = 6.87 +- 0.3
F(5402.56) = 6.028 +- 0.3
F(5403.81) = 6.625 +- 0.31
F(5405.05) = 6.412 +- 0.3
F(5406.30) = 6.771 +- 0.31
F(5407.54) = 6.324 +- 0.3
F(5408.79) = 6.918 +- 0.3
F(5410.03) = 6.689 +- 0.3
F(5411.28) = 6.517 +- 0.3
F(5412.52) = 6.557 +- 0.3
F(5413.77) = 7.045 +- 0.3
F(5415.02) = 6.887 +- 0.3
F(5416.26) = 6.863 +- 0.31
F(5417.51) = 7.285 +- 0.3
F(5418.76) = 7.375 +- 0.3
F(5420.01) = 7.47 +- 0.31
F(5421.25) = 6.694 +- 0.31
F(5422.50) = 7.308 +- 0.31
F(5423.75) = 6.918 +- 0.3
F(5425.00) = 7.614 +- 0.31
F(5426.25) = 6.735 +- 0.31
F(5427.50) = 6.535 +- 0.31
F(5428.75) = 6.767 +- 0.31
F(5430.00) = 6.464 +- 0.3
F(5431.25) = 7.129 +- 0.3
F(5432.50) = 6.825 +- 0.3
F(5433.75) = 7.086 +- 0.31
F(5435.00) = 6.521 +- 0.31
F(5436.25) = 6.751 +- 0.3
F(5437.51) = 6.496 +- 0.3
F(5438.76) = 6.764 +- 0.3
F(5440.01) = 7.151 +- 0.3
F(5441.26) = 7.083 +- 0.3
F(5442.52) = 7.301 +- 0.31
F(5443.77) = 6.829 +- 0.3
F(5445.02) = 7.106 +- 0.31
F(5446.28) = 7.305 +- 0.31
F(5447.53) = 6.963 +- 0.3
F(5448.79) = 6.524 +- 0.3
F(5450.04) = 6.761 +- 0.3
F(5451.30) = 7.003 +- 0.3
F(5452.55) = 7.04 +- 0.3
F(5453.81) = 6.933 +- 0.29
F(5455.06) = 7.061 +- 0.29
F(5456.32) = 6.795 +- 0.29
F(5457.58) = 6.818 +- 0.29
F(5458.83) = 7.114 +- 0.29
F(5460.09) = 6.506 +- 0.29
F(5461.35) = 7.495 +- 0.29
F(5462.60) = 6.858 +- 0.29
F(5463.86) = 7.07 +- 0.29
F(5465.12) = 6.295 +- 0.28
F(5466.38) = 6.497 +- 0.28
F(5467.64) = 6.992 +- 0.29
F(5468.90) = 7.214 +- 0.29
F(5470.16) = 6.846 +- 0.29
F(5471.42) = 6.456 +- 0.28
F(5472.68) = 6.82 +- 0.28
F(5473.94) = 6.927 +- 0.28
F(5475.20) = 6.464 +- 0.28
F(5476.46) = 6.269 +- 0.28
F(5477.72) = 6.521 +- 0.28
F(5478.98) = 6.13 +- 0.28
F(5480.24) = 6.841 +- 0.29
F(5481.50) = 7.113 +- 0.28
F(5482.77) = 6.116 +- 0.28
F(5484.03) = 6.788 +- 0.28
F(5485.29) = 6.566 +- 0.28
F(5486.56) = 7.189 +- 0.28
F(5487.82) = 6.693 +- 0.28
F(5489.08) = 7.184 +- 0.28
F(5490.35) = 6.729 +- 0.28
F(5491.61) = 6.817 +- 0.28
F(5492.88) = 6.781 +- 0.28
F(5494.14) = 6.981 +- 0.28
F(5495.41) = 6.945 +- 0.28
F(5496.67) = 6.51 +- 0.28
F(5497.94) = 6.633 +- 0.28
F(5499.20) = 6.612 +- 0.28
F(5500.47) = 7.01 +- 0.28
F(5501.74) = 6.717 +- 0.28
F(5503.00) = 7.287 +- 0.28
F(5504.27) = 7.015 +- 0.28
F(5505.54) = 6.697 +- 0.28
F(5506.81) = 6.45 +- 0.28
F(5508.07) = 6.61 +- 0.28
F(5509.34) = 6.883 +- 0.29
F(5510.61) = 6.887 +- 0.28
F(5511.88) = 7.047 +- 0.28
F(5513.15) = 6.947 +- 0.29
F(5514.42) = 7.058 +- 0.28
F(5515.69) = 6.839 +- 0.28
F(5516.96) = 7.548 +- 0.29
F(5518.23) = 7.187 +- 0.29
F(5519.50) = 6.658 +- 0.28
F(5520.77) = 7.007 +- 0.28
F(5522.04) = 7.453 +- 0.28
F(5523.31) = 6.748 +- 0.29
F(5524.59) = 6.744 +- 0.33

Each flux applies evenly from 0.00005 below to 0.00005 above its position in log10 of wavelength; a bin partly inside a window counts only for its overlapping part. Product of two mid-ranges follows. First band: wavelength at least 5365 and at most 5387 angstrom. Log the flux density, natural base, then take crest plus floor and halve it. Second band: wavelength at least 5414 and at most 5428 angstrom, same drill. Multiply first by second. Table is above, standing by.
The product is 3.81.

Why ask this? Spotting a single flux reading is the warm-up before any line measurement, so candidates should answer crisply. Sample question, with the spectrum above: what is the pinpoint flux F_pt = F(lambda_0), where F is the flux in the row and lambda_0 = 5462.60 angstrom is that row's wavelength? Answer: 6.858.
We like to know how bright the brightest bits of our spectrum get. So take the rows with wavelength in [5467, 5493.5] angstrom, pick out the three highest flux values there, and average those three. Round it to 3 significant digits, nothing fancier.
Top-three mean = 7.20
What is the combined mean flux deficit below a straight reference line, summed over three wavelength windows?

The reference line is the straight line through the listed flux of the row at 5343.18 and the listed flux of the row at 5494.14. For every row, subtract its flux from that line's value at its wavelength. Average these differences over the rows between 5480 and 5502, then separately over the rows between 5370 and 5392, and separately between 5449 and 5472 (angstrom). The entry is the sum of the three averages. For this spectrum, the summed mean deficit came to 0.62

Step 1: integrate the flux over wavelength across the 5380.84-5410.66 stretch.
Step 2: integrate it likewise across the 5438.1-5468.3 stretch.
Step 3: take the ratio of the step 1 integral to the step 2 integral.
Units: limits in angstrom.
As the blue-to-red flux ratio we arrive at 1.0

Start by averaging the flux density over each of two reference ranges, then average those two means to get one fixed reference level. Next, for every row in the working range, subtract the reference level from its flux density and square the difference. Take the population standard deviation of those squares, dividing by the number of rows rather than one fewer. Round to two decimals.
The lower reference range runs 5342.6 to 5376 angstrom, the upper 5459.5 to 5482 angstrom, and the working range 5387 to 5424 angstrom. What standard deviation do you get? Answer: 0.15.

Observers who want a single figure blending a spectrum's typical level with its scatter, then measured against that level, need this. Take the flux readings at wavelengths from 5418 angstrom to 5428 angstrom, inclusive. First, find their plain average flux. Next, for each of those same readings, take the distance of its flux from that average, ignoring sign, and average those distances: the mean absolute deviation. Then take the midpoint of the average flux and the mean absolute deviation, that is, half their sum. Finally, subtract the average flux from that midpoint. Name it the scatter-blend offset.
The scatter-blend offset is -3.36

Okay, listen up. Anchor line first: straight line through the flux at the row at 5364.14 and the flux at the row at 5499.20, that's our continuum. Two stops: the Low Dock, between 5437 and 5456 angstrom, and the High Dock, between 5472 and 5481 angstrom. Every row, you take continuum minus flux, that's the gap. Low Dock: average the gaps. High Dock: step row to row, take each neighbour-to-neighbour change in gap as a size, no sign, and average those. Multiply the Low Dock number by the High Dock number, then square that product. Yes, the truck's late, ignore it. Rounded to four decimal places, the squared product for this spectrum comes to 0.0035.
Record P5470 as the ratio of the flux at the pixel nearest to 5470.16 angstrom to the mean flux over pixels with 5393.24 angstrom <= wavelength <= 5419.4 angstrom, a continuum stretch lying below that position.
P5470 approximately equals 1.01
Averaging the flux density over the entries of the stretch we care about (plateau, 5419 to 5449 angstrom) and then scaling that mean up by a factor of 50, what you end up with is 347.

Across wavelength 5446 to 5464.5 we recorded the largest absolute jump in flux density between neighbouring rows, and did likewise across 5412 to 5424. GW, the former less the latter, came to 0.21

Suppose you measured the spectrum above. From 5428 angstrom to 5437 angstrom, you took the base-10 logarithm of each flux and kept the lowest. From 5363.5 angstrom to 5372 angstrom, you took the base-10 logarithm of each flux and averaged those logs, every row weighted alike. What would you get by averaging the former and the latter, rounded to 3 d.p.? 0.824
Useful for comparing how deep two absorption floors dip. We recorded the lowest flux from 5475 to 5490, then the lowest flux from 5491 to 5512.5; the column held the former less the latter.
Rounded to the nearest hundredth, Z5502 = -0.33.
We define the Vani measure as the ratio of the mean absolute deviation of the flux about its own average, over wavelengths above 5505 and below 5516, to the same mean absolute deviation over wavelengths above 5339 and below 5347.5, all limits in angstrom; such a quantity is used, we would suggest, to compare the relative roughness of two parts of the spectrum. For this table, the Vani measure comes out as 0.6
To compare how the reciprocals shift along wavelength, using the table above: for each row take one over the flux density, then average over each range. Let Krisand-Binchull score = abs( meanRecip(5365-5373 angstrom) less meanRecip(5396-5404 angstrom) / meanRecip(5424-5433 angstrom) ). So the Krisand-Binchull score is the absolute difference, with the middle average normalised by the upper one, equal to 0.89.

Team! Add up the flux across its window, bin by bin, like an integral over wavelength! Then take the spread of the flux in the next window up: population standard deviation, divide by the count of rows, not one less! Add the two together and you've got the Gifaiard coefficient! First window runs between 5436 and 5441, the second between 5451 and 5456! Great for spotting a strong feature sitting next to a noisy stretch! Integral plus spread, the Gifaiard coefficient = 34.1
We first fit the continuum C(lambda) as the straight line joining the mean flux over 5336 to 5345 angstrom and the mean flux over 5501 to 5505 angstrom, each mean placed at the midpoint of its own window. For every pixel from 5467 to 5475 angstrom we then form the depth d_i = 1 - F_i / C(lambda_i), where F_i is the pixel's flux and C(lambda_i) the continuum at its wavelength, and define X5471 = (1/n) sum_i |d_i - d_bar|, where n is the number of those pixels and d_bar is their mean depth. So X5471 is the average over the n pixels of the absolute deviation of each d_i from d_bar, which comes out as 0.024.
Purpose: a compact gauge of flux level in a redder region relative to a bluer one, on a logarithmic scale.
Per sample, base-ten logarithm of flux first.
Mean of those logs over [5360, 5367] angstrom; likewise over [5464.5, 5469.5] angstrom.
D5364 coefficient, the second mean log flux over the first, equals 0.98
